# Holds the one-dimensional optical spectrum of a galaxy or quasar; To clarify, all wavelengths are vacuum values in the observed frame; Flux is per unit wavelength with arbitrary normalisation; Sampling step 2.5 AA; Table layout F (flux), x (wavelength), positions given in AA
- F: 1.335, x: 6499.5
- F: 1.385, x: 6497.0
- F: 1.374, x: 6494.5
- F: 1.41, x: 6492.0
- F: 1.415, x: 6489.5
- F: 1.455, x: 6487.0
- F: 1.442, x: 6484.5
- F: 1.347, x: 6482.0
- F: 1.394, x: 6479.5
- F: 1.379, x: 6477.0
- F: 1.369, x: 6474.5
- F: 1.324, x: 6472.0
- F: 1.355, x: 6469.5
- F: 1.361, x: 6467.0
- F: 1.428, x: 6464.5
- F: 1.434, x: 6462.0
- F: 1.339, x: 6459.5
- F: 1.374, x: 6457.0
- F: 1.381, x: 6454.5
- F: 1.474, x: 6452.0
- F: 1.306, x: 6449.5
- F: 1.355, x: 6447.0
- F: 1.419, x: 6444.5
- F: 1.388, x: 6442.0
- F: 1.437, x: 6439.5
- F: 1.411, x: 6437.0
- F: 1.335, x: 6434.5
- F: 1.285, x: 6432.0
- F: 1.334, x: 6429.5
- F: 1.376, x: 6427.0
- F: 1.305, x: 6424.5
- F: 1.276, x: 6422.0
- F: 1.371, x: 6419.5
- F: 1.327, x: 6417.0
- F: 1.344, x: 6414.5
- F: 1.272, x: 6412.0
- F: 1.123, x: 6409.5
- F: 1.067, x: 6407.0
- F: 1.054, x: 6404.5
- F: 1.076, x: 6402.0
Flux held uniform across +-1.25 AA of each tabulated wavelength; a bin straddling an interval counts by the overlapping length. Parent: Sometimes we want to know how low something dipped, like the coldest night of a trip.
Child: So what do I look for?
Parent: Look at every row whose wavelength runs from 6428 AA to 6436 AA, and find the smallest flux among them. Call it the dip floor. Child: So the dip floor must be 1.285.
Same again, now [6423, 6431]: 1.305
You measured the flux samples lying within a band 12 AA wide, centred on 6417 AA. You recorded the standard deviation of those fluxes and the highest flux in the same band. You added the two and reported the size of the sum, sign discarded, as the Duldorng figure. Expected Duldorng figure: 1.41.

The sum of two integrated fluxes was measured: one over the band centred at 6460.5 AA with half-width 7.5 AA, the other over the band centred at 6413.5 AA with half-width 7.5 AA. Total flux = 39.6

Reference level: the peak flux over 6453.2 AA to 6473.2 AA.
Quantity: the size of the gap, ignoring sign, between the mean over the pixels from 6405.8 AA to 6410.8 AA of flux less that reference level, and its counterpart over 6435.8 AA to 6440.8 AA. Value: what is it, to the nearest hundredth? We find 0.33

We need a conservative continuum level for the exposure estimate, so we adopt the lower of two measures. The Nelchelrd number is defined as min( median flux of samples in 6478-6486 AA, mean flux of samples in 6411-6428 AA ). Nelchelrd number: 1.32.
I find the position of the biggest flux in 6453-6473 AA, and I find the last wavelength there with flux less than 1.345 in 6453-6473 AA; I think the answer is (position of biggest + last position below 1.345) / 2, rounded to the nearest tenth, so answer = 6467.0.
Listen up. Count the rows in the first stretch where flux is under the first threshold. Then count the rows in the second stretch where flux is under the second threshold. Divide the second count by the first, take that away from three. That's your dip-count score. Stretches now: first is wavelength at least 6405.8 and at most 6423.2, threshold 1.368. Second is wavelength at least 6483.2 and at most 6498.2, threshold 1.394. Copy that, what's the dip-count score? 2.7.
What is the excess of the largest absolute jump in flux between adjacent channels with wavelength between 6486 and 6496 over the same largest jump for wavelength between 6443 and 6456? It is -0.13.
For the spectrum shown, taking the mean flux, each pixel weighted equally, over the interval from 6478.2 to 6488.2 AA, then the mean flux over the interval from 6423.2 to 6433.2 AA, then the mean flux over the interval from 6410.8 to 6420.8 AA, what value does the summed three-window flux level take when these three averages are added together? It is 4.06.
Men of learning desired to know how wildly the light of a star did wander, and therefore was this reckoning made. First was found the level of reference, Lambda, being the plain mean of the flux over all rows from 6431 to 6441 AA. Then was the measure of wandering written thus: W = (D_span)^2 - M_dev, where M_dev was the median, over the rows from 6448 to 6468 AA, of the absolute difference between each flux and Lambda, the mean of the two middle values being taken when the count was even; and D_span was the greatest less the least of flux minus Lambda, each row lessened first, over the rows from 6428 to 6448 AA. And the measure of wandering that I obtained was -0.021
